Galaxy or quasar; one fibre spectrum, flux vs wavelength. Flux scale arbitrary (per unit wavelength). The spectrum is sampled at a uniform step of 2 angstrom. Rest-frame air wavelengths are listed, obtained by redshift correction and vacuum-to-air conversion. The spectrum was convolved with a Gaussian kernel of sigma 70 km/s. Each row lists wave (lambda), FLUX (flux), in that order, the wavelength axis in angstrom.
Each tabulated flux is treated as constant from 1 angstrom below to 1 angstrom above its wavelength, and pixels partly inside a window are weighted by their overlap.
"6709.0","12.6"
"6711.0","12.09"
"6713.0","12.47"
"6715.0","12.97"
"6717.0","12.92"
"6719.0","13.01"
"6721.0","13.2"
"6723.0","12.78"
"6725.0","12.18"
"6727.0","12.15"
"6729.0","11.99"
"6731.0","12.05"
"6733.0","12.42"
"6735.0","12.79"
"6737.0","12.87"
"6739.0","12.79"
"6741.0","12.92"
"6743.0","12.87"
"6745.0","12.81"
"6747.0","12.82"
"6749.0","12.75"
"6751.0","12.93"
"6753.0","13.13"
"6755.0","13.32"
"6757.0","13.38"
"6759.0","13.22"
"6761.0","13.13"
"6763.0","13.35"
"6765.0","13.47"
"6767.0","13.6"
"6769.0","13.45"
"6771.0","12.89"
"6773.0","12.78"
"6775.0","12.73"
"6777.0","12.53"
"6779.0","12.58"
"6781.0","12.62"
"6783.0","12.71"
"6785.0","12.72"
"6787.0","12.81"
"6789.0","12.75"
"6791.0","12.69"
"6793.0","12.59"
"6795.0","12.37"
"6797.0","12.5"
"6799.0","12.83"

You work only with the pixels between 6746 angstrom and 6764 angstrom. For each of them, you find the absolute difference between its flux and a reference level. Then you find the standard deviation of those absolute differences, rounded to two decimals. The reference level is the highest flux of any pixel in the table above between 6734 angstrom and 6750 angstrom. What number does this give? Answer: 0.15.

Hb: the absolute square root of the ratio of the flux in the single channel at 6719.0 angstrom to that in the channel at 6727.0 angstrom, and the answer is 1.03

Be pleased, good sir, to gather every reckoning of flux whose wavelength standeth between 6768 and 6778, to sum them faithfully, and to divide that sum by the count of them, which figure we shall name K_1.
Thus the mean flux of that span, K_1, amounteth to 12.9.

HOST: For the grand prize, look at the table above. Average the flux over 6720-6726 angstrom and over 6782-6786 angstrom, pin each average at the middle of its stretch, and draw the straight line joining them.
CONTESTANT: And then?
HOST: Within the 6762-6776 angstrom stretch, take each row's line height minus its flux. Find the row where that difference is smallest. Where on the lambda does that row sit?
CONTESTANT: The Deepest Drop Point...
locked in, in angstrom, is 6767.0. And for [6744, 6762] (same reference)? 6757.0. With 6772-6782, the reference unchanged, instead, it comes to 6773.0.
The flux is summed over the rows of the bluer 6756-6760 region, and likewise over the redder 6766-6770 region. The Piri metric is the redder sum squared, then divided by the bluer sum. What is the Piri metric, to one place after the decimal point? 27.5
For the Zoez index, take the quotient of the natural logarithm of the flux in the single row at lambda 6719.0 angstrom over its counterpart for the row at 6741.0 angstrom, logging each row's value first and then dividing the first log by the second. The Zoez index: 1.003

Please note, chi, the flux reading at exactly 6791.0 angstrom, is 12.69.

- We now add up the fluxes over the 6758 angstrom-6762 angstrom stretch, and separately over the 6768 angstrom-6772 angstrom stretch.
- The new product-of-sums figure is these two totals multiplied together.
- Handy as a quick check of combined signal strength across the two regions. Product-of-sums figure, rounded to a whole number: 694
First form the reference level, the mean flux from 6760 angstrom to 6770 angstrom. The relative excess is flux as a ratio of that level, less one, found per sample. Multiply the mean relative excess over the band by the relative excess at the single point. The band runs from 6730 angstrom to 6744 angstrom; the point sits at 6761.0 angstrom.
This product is 0.0011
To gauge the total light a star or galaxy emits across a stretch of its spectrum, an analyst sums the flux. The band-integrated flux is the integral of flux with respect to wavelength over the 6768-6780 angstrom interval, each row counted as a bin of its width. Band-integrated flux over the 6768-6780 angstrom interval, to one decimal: 153.9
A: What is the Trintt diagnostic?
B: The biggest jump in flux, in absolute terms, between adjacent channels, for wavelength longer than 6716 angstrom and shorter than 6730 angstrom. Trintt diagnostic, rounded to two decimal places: 0.60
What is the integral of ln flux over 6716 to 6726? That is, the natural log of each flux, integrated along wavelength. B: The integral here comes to 26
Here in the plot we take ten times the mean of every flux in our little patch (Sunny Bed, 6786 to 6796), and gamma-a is 126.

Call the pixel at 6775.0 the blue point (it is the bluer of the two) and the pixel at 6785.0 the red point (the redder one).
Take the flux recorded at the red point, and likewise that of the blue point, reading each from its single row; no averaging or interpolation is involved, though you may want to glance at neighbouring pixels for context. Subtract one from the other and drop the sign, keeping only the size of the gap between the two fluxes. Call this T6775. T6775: 0.0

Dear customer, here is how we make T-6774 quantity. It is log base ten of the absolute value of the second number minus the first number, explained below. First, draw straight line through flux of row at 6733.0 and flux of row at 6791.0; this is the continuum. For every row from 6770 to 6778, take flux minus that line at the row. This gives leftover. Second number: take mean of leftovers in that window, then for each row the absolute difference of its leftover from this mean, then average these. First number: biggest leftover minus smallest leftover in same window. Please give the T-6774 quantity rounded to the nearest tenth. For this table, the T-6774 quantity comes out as -0.6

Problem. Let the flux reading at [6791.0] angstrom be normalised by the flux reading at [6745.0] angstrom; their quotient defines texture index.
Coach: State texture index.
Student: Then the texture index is 0.99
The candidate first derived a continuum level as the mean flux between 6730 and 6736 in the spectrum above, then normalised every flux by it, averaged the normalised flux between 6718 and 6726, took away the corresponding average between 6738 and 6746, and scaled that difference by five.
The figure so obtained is 0.0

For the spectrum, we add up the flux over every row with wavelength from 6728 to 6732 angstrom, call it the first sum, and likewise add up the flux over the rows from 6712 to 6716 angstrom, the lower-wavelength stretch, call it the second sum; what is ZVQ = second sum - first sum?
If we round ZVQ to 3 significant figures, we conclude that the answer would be 1.40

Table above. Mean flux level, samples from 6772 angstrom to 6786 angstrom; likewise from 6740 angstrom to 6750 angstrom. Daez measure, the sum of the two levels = 25.5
